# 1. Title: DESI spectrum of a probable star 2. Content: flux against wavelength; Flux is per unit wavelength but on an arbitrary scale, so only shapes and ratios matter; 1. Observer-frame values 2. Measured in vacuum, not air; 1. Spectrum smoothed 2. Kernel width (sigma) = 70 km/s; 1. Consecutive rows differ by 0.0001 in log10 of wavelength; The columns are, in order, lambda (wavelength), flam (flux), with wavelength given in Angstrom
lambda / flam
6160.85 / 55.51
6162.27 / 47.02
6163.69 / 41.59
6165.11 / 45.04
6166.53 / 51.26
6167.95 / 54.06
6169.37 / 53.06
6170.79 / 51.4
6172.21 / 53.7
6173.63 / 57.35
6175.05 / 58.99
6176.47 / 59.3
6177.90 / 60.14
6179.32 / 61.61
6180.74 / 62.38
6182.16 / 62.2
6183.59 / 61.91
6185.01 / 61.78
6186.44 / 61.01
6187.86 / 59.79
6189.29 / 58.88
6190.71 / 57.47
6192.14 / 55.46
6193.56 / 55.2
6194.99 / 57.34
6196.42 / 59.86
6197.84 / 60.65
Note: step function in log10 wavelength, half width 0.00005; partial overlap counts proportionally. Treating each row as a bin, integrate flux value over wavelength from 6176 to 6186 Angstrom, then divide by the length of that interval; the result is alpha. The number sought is 61.3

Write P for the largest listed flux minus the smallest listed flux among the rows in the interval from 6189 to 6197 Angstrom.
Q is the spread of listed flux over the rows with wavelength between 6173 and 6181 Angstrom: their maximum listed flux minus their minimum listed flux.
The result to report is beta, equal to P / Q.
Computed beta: 0.9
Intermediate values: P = 4.7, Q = 5.0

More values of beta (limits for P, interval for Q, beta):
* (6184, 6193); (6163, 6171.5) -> 0.5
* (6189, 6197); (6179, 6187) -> 3.4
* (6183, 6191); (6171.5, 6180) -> 0.6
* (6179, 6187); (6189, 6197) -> 0.3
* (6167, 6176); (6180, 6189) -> 2.9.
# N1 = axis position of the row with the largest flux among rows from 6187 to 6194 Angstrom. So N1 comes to 6187.86 Angstrom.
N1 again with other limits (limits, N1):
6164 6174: 6173.63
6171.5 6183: 6180.74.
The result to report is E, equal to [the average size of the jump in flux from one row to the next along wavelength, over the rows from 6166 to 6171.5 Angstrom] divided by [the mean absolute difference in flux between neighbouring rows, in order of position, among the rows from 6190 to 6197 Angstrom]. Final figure 1.05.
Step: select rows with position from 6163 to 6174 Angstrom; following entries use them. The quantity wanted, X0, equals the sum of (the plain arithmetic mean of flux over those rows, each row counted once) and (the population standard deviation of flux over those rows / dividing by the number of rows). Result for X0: 56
